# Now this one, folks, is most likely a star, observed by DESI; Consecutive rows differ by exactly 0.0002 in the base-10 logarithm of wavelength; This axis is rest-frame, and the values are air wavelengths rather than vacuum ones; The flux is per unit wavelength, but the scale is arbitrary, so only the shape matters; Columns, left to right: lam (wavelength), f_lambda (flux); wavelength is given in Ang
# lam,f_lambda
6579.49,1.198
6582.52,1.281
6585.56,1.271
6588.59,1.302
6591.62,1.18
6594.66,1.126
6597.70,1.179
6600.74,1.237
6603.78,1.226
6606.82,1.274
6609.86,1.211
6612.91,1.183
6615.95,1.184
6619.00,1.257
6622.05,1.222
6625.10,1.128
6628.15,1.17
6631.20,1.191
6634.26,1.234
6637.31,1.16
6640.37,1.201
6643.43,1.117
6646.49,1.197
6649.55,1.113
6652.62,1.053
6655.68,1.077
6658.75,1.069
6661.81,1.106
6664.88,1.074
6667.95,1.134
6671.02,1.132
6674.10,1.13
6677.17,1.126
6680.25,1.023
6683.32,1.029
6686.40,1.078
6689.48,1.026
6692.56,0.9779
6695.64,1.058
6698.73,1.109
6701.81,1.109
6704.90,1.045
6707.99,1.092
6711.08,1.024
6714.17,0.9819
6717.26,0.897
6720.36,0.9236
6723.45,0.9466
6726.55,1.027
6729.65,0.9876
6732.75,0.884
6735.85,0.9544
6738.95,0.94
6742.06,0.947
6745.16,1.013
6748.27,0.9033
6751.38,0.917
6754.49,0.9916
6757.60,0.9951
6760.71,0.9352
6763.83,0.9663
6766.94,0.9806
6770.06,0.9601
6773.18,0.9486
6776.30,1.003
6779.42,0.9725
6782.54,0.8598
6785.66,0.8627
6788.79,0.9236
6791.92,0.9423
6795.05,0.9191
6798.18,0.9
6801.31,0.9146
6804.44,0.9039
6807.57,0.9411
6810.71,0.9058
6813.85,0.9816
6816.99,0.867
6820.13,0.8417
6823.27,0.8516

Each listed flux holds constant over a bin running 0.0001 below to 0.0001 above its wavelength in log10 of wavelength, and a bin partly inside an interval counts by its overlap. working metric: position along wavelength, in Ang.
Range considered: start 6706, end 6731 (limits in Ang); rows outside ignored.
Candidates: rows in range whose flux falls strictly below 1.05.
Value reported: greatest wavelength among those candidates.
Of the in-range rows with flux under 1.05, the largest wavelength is 6729.65 Ang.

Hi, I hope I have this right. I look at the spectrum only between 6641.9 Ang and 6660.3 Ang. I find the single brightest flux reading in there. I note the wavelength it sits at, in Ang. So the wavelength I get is 6646.49 Ang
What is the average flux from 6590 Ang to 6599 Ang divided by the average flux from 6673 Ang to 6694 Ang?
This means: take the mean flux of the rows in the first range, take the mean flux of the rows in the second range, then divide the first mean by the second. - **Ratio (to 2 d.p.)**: 1.10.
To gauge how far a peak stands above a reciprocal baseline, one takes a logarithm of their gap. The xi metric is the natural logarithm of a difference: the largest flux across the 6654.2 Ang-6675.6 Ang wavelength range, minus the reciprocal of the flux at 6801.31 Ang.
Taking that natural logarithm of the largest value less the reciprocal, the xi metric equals -3.2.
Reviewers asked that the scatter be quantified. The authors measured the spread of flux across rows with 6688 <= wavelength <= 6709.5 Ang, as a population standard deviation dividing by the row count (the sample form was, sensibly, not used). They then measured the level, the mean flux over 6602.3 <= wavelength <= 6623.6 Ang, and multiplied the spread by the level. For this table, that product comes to 0.055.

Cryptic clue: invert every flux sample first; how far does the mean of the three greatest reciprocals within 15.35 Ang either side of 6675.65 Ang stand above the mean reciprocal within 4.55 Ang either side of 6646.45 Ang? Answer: 0.10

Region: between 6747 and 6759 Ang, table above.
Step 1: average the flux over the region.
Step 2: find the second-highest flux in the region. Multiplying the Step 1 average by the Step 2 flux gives 0.94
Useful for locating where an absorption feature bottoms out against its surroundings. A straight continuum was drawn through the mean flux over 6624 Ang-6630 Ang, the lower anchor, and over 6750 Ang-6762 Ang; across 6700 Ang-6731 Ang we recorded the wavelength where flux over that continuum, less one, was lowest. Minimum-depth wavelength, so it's 6717.26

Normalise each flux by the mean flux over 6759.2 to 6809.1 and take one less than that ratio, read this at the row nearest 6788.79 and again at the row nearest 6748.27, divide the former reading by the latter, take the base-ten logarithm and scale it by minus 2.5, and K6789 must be 1.2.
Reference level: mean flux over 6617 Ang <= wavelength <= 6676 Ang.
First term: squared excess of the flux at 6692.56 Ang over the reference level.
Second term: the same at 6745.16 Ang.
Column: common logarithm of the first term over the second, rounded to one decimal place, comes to 0.2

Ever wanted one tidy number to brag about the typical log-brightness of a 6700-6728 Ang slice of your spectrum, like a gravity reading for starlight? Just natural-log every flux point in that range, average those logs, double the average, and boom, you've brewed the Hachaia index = 0.0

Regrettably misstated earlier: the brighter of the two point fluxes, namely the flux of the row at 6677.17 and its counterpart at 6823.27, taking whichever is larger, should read 1.13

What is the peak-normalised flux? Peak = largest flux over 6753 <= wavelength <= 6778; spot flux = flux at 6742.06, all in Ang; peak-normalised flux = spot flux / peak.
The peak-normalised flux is 0.94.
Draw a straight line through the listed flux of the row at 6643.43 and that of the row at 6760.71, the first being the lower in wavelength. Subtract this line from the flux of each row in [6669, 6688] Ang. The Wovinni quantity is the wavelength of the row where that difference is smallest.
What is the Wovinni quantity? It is 6680.25 Ang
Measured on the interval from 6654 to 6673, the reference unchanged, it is 6658.75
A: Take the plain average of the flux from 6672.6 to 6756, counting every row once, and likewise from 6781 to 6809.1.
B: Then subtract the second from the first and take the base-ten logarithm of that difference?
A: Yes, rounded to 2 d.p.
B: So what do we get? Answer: -1.01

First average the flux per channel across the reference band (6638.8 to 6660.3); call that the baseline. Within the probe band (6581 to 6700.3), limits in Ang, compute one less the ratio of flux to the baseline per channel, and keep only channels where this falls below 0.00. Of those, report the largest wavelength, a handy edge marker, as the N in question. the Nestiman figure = 6677.17 Ang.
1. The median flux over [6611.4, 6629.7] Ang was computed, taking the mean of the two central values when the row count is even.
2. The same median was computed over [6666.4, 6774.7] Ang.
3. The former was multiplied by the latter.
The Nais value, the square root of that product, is 1.08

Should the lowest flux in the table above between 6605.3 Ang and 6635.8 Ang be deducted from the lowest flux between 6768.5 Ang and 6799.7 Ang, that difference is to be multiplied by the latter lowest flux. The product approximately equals -0.23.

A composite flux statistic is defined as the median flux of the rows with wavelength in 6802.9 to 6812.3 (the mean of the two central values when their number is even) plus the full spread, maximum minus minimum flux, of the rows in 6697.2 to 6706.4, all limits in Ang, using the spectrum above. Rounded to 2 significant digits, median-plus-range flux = 0.97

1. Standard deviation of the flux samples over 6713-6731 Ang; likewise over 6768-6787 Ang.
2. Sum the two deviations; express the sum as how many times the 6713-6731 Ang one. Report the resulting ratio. 2.3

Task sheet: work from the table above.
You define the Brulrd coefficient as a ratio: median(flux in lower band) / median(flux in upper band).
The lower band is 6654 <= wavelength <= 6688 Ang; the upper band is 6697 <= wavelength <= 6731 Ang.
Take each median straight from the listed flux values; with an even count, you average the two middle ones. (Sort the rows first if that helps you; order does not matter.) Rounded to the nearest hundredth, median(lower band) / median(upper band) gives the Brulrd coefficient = 1.05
